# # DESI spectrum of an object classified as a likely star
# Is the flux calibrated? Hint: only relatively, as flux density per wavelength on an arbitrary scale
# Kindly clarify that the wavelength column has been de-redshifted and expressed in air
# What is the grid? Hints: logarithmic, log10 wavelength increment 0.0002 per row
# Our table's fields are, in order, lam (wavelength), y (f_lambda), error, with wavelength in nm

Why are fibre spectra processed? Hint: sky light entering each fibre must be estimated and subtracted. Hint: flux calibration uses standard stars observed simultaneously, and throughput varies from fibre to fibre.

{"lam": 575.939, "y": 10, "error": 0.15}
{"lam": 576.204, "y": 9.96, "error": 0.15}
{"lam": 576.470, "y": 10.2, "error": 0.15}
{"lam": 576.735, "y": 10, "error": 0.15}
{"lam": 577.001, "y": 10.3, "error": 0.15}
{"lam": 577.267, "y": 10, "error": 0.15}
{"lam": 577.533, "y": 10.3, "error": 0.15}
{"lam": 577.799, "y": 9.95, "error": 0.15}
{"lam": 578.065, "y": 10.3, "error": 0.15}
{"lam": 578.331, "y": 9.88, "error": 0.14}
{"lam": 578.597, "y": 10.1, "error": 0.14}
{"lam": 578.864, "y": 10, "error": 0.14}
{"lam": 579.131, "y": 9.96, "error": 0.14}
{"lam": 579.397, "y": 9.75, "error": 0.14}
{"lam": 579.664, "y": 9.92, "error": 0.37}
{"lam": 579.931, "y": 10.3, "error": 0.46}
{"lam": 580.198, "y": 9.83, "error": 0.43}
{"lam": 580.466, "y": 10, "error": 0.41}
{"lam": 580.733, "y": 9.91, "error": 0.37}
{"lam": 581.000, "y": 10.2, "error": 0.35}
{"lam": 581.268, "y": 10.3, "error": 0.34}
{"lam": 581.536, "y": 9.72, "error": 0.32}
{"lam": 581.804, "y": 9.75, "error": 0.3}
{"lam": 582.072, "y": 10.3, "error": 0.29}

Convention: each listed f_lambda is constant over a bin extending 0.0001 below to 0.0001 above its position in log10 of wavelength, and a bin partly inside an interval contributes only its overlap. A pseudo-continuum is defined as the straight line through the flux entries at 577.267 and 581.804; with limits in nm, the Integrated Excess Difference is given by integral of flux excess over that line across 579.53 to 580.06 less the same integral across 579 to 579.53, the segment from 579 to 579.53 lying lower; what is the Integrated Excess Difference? 0.15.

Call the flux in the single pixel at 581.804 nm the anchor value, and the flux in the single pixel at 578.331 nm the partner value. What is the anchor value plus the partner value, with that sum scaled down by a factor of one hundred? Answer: 0.196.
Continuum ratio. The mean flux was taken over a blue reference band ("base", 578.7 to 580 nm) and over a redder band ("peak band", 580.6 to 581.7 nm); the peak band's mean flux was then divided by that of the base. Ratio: 1.005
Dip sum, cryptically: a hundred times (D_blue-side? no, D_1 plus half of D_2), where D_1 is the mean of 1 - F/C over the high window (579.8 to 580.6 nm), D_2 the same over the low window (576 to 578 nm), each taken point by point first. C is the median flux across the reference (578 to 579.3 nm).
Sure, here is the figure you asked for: -0.9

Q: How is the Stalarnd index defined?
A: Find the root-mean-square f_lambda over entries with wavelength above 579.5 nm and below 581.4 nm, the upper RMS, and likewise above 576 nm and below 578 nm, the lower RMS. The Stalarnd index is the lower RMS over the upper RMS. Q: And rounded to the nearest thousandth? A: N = 1.003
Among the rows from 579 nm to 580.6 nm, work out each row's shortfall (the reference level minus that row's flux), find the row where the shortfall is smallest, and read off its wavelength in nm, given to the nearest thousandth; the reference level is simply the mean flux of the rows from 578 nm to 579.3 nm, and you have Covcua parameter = 579.931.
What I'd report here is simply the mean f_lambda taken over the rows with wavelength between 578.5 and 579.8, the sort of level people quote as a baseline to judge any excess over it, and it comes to 9.9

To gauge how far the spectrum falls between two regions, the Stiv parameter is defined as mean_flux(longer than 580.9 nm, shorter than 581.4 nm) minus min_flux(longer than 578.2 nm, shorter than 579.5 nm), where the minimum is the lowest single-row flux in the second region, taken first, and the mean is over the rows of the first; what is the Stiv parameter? 0.50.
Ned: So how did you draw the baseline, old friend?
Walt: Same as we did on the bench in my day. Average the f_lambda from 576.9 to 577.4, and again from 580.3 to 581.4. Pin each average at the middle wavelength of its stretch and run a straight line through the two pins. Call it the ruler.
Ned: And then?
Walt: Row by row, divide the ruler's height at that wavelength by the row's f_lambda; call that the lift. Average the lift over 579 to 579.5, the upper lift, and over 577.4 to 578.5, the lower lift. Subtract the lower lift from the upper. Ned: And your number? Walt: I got 0.024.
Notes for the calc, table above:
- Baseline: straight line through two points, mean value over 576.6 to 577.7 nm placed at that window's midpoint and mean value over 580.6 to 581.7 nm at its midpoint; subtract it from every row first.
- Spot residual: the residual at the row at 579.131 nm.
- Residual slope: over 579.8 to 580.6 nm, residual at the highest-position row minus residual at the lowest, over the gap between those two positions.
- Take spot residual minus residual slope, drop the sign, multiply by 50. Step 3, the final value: 20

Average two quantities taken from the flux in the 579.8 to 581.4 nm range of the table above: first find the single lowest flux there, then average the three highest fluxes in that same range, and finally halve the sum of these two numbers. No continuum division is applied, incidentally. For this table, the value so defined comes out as 10.05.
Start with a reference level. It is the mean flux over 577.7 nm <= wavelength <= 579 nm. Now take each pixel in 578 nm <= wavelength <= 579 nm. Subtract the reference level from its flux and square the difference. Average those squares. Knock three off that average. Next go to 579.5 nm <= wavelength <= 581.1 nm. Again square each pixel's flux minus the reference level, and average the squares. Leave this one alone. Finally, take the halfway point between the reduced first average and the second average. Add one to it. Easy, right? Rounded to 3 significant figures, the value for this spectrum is -0.474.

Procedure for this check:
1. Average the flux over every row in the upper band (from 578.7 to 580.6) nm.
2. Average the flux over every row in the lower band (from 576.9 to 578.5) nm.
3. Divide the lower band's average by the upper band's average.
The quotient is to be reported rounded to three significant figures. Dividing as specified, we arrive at 1.02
